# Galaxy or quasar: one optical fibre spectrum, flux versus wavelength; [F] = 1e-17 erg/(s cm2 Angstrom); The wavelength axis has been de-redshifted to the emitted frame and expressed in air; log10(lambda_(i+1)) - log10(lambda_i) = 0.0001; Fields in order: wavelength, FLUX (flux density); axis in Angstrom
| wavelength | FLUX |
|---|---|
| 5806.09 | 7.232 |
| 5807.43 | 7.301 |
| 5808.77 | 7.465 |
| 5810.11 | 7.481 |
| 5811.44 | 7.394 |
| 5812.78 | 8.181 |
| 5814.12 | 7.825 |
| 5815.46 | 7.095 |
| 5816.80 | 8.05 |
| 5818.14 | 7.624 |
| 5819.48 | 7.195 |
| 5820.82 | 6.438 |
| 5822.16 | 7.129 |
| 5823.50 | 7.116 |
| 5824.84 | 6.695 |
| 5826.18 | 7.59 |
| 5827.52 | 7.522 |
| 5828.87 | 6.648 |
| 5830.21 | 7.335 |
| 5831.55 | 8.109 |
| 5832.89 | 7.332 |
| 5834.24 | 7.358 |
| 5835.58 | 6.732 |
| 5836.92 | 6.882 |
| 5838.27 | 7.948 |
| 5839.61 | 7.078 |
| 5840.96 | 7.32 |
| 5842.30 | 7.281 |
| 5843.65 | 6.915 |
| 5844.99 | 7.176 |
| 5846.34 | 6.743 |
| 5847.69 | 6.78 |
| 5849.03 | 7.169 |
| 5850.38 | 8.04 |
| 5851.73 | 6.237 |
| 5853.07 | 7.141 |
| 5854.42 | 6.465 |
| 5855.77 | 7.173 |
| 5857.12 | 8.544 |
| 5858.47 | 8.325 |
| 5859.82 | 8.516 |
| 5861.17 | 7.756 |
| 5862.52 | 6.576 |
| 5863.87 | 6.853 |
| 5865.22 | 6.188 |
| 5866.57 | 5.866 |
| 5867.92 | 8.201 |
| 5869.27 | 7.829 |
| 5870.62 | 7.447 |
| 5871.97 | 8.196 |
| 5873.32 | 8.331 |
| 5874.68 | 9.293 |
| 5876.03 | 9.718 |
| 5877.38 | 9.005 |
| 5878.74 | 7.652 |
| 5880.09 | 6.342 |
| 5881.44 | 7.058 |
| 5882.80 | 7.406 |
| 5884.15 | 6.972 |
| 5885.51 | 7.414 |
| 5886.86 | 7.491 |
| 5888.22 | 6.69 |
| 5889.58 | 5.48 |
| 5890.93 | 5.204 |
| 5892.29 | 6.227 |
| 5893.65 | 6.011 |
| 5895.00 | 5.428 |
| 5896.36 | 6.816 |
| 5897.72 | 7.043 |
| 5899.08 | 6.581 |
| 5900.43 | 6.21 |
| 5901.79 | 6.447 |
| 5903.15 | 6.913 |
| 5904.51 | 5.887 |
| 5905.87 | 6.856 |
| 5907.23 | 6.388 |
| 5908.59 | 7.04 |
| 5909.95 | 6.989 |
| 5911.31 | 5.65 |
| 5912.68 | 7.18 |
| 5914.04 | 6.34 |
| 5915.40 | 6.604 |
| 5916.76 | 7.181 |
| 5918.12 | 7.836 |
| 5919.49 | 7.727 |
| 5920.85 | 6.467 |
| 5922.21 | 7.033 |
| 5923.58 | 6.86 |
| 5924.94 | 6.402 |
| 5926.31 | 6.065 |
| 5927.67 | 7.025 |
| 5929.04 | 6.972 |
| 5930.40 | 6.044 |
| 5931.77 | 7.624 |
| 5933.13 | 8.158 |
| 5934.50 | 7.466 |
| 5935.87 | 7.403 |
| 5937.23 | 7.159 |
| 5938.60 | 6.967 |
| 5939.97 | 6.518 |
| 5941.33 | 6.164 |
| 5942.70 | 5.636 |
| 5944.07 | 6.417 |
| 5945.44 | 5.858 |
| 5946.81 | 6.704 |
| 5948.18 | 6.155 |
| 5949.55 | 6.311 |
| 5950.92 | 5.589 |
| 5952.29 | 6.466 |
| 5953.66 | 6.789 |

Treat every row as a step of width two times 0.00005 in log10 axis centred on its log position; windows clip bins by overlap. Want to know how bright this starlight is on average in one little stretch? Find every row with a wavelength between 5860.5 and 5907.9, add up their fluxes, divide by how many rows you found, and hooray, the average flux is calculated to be 7.02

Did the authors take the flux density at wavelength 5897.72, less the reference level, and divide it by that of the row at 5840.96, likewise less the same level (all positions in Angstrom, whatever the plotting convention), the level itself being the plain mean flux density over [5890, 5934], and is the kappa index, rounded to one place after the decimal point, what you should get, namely 0.6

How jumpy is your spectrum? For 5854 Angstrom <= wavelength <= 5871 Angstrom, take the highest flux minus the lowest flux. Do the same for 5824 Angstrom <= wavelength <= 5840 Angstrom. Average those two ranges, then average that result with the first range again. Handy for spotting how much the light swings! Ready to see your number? 2.37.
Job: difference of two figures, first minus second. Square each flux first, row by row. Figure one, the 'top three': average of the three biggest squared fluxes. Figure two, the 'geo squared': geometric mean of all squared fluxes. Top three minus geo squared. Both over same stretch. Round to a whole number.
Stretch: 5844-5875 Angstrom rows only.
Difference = 23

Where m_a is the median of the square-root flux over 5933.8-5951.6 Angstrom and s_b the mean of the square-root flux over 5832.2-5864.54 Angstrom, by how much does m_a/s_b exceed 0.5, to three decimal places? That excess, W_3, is 0.441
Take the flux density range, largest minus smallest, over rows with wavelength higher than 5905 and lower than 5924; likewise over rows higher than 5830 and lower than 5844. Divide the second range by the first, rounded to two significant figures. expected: 0.63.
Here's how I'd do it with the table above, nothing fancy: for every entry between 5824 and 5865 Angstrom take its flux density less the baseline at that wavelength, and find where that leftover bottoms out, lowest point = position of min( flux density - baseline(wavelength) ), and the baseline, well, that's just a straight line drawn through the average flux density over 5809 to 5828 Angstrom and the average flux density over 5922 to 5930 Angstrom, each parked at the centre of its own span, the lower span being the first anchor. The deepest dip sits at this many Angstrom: 5851.73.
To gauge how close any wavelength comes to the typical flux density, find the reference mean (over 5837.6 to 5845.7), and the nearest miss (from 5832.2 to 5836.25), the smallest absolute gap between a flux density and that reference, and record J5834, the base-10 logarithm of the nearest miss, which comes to -1.3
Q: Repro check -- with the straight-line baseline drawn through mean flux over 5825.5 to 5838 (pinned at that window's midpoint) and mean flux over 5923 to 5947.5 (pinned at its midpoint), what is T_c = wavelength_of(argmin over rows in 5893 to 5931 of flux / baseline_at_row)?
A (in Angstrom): 5895.00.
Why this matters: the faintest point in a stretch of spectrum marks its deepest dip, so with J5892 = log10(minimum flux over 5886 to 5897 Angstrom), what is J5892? 0.716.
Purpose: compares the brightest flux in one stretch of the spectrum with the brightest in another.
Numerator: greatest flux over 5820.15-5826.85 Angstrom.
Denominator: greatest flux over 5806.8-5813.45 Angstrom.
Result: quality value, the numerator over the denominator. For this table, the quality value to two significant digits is 0.93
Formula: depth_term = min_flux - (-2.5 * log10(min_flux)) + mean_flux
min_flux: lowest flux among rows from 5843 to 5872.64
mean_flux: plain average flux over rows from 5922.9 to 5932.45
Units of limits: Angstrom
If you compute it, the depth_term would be 14.5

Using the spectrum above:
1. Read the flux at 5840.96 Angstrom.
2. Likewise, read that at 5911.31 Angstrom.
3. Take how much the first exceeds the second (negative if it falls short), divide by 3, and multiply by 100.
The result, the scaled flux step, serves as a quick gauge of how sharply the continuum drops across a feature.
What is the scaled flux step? 56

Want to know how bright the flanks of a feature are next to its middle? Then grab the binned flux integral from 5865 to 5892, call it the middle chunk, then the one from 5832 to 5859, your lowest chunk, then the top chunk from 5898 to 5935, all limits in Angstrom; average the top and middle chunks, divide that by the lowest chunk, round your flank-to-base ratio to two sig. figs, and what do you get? 1.2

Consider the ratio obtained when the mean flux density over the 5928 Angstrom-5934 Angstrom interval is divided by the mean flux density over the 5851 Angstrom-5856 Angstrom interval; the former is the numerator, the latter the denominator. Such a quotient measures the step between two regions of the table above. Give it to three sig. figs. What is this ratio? 1.07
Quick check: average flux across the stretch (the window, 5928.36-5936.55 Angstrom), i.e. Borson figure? 7.28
